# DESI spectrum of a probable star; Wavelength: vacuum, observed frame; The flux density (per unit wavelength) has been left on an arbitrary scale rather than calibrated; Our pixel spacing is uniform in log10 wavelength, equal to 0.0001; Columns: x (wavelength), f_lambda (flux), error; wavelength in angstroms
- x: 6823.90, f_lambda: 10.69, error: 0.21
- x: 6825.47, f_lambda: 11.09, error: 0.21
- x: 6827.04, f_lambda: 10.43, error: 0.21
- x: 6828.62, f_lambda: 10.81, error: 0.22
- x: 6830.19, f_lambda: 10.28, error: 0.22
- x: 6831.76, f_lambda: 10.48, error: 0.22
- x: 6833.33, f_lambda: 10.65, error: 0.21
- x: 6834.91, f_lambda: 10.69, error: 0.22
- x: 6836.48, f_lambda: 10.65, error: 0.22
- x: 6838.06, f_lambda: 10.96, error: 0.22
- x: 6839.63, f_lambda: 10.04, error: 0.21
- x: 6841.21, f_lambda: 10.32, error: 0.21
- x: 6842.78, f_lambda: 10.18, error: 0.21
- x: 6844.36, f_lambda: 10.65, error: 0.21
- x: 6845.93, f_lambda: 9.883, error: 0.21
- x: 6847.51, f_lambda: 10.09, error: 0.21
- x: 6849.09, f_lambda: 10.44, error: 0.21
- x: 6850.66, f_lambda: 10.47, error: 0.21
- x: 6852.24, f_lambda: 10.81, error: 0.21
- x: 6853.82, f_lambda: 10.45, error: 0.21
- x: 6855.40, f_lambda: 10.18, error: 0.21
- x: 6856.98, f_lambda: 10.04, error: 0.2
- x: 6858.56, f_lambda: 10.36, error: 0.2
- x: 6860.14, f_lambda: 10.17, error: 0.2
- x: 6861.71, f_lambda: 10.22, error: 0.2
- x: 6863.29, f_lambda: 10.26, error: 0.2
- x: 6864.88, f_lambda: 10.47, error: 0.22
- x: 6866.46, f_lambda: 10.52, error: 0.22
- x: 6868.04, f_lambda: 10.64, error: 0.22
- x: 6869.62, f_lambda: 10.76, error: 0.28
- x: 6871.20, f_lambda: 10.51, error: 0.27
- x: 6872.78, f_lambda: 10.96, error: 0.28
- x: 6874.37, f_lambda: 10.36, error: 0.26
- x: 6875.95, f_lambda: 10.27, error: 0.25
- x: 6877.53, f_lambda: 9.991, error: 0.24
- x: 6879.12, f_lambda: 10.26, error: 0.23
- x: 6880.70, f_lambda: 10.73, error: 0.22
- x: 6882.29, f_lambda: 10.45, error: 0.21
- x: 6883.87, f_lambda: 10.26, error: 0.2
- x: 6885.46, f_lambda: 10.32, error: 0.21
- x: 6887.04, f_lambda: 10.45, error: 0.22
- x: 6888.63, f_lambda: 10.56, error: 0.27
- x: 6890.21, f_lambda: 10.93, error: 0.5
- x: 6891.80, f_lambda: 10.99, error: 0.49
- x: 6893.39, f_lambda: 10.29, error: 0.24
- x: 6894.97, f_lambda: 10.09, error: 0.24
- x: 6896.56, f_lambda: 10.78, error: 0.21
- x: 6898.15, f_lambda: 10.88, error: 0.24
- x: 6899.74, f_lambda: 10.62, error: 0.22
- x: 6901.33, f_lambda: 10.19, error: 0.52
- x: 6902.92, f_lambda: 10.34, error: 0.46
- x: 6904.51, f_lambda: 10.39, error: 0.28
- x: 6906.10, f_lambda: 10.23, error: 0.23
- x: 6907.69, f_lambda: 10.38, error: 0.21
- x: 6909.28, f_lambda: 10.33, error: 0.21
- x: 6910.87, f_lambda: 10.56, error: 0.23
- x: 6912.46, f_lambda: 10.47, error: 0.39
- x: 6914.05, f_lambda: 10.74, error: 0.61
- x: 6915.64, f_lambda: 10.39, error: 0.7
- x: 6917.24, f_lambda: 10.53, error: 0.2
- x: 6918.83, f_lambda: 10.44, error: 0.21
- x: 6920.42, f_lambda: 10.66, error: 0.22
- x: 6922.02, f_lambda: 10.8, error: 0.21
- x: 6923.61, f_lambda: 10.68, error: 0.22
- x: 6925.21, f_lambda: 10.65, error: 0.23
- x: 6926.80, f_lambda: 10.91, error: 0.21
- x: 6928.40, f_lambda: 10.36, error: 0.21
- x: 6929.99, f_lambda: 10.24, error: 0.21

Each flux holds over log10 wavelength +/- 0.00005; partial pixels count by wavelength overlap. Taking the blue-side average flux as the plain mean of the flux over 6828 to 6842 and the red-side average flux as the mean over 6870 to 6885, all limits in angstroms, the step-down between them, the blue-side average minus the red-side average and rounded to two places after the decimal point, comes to 0.12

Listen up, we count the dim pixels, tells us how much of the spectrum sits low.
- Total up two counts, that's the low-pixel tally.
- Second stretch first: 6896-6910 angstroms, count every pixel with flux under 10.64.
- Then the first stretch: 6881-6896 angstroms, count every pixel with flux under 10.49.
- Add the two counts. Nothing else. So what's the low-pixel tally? 13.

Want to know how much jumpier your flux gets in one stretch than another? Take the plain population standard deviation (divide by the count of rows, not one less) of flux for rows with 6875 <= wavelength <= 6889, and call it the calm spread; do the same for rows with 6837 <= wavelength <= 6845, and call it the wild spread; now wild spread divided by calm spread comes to 1.7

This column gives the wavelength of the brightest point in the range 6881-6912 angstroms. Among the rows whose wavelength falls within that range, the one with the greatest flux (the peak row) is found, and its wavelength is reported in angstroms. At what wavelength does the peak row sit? 6891.80 angstroms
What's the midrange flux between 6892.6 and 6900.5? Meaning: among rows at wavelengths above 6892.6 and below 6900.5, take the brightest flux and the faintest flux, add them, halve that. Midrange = 10.5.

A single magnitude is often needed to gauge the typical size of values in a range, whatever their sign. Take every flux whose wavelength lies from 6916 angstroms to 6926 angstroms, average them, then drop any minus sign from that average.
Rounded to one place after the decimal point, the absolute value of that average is 10.6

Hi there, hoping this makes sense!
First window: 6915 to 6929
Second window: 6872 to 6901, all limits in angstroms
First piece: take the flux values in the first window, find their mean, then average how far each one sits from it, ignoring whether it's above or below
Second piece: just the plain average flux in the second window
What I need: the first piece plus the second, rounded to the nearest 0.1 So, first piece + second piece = 10.7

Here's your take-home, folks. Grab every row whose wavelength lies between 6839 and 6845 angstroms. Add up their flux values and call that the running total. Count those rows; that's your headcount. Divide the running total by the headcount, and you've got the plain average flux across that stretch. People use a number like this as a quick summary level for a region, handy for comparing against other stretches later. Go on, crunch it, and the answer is 10.3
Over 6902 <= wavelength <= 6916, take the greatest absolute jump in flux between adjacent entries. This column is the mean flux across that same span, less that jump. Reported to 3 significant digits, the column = 10.1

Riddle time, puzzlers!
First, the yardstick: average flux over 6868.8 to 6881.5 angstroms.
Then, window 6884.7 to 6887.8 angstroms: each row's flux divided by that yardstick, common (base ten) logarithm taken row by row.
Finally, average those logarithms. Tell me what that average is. -0.004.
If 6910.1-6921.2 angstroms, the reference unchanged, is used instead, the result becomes 0.003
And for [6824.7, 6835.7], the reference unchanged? 0.006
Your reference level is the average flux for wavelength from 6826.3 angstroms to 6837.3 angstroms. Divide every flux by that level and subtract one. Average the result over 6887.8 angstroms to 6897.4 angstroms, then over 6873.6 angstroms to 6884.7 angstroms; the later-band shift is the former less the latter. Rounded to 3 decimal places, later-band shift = 0.026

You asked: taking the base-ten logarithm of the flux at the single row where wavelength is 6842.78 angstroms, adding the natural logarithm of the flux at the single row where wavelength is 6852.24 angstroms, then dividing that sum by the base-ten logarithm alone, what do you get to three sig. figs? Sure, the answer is 3.36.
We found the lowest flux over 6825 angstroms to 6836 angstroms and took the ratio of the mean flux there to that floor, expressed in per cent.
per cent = 103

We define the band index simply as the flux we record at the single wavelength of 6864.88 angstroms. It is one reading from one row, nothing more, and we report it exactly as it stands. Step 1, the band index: 10.47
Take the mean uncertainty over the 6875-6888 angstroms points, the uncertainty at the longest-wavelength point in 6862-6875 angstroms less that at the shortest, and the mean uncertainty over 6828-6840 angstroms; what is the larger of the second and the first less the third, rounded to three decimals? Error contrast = 0.060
